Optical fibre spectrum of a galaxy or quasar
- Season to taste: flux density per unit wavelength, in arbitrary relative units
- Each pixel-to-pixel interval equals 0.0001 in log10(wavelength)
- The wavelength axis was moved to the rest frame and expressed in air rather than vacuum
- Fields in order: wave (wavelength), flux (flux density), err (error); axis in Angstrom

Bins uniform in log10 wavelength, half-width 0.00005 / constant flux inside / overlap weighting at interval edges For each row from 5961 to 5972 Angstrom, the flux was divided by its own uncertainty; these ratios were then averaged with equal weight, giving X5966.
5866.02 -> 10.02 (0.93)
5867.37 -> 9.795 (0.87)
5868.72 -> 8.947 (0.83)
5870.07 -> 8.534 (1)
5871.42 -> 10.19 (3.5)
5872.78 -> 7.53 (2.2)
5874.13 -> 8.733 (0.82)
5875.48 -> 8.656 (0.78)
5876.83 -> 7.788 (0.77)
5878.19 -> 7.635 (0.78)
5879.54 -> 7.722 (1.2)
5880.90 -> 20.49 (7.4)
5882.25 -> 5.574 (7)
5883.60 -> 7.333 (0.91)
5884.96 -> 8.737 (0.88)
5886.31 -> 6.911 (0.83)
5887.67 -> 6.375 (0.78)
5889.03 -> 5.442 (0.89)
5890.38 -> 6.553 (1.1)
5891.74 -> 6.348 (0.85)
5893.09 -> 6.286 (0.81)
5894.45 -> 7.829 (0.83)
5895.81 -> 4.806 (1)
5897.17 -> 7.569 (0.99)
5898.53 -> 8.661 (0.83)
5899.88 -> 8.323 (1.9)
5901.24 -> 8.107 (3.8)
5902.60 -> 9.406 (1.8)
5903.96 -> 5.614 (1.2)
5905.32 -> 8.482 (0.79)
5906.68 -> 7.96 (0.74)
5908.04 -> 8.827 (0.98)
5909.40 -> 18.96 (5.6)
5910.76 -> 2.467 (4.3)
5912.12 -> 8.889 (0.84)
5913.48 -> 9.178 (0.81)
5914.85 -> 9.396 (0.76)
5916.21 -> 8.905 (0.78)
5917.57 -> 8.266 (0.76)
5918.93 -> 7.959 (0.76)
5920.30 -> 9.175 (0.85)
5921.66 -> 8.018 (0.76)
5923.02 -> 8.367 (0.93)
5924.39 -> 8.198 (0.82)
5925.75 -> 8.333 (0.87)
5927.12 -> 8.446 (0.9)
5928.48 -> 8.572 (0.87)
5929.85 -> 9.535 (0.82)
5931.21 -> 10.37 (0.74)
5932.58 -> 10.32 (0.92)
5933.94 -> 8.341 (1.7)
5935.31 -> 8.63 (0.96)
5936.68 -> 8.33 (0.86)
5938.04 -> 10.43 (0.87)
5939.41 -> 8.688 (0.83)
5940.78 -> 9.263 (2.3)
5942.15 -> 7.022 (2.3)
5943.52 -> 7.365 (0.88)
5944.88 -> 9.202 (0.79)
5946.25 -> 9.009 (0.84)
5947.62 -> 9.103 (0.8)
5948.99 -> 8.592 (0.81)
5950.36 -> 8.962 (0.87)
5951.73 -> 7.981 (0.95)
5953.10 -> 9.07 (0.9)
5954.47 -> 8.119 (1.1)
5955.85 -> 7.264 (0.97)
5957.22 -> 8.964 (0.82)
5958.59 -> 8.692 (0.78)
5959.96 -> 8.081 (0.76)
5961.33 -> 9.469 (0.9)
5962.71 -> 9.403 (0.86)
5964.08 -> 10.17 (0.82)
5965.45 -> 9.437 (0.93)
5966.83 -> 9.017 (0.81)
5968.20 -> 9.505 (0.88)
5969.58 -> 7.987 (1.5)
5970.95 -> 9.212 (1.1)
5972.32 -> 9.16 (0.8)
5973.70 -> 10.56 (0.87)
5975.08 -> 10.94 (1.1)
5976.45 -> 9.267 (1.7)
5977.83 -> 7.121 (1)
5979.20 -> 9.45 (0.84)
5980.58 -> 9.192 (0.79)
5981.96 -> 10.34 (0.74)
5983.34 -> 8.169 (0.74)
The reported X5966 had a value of 10.0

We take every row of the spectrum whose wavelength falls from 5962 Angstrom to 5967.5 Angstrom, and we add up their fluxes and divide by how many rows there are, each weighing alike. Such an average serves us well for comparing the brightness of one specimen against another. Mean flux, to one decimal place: 9.5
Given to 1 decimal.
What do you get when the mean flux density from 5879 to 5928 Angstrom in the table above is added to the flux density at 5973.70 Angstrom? 18.8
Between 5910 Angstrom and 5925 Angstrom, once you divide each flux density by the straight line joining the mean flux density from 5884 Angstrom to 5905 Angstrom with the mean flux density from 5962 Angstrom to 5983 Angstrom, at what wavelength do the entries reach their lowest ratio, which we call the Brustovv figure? 5910.76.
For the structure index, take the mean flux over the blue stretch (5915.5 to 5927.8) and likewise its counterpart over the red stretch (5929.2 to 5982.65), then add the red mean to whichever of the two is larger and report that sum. 18.0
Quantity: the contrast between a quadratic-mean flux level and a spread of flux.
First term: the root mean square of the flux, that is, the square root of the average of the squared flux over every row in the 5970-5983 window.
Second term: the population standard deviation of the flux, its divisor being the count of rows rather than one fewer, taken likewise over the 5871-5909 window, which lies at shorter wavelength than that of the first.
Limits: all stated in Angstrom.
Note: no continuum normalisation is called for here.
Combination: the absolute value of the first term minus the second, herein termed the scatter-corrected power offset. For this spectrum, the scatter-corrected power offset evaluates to 6.8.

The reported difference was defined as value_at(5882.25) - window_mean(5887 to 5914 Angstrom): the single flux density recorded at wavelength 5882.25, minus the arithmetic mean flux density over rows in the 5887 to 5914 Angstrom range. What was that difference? -2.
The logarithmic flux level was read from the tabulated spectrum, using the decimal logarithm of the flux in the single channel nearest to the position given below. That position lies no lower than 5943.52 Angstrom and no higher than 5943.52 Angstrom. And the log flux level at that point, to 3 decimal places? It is 0.867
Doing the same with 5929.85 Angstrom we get 0.979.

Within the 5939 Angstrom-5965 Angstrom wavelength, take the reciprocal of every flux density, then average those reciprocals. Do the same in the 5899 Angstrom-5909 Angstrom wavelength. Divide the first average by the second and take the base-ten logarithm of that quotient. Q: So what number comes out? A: -0.03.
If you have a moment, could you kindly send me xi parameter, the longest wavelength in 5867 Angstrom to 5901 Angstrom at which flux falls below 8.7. 5899.88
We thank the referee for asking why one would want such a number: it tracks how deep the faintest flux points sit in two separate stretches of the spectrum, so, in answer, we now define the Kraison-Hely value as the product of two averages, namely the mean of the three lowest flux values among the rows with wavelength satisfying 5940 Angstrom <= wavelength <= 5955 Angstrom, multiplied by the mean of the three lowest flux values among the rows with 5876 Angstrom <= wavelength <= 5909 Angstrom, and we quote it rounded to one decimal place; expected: 39.3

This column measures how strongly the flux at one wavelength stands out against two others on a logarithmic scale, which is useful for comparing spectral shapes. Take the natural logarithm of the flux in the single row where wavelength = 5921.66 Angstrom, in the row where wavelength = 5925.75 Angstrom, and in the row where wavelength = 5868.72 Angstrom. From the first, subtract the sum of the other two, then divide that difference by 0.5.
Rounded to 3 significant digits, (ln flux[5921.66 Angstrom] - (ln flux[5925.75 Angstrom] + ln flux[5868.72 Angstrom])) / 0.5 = -4.46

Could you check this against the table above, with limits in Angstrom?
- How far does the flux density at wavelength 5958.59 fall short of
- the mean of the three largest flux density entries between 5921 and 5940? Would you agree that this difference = 2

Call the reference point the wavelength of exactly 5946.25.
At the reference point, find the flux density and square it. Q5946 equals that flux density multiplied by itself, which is 81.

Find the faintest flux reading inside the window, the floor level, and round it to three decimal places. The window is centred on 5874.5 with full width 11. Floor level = 7.530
